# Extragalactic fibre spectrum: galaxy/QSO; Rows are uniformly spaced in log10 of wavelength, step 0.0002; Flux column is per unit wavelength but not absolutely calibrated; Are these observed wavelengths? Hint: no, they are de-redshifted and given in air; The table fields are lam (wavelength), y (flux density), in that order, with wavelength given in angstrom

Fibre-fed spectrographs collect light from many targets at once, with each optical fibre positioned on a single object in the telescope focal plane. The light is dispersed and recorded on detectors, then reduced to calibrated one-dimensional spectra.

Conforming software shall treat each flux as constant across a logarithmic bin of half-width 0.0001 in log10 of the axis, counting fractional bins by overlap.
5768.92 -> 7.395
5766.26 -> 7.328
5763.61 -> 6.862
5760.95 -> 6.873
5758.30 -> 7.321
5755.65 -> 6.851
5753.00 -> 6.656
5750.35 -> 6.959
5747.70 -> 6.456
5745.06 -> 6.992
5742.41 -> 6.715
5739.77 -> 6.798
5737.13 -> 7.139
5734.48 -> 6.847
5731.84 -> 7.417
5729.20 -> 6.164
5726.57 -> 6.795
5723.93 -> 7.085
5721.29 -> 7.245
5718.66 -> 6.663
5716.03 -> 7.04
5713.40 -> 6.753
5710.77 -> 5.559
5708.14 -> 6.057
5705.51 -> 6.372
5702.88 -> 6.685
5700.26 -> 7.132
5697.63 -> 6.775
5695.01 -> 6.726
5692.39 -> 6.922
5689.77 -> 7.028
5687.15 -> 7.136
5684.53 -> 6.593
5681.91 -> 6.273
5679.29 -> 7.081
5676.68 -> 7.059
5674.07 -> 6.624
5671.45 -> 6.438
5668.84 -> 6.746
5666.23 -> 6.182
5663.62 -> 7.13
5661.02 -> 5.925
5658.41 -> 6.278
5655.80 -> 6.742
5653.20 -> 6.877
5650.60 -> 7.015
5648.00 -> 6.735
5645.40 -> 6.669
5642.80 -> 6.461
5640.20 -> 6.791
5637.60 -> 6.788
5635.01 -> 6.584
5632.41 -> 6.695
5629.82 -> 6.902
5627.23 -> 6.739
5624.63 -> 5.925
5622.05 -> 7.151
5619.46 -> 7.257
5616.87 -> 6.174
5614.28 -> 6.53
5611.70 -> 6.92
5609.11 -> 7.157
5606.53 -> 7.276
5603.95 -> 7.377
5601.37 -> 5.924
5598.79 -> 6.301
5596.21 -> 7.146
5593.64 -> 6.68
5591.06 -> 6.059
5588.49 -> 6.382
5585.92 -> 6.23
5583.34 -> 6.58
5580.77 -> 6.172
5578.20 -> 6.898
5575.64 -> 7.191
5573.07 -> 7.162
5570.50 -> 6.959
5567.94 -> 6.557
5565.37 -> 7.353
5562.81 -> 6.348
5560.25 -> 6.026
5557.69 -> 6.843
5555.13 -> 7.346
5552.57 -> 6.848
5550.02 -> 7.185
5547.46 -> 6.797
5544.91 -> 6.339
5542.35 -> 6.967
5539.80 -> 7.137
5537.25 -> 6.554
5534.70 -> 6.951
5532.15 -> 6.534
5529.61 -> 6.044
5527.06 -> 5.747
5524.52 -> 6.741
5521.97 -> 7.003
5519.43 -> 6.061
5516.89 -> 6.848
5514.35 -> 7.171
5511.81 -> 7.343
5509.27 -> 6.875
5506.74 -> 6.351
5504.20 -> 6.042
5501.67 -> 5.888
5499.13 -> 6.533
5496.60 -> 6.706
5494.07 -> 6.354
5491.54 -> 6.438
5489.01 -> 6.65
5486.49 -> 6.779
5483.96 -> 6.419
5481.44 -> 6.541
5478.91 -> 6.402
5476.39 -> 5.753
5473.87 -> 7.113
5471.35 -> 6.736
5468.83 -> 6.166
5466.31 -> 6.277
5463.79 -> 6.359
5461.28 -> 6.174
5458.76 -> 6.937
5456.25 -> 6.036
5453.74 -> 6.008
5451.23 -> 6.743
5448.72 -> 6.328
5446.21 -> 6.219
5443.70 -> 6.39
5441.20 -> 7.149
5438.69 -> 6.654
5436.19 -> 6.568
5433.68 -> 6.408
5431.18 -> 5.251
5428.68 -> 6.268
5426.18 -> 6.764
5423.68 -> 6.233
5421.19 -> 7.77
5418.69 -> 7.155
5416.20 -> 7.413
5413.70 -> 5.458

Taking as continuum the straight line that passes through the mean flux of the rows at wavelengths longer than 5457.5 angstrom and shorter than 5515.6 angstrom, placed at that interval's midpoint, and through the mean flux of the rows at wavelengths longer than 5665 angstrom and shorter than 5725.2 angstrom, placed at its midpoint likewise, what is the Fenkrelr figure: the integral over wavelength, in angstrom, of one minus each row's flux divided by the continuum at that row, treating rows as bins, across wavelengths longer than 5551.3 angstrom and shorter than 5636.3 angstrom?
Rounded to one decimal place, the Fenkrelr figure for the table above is -1.3 angstrom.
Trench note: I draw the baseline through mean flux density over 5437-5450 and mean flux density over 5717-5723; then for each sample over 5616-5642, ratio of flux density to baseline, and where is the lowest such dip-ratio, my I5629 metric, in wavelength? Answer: 5624.63 angstrom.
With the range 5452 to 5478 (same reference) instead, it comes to 5476.39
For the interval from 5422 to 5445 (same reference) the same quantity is 5431.18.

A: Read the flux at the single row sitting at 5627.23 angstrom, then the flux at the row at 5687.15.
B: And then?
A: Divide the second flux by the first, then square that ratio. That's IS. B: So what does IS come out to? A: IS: 1.1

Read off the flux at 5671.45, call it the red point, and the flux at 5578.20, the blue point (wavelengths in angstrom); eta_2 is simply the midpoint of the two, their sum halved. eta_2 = 6.7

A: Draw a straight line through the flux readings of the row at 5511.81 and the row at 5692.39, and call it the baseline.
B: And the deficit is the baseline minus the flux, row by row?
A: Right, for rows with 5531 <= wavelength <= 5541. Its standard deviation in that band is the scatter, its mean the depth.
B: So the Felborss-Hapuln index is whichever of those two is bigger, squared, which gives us 0.24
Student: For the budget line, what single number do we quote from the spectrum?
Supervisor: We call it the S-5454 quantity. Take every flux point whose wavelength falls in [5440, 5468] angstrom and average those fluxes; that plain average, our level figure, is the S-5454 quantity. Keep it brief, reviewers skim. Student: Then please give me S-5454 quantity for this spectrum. 6.42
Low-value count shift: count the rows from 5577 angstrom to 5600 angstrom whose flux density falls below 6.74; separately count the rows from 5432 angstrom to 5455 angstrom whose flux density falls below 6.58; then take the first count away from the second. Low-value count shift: -1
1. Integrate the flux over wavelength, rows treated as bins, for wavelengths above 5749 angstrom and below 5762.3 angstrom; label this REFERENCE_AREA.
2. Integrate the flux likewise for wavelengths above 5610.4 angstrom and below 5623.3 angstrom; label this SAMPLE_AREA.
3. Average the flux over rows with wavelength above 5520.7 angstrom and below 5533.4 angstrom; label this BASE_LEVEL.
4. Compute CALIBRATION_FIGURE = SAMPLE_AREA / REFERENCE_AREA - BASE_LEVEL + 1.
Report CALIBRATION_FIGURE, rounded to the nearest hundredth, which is -4.46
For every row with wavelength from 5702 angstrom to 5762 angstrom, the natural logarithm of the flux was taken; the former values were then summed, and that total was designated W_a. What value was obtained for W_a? 44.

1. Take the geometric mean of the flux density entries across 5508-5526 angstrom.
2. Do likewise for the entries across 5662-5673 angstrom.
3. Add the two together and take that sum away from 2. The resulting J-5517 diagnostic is -11.5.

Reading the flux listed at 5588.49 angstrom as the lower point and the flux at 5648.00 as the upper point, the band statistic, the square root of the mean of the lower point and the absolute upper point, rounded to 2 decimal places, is 2.56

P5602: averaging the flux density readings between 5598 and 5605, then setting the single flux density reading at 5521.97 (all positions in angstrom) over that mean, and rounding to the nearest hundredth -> 1.07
